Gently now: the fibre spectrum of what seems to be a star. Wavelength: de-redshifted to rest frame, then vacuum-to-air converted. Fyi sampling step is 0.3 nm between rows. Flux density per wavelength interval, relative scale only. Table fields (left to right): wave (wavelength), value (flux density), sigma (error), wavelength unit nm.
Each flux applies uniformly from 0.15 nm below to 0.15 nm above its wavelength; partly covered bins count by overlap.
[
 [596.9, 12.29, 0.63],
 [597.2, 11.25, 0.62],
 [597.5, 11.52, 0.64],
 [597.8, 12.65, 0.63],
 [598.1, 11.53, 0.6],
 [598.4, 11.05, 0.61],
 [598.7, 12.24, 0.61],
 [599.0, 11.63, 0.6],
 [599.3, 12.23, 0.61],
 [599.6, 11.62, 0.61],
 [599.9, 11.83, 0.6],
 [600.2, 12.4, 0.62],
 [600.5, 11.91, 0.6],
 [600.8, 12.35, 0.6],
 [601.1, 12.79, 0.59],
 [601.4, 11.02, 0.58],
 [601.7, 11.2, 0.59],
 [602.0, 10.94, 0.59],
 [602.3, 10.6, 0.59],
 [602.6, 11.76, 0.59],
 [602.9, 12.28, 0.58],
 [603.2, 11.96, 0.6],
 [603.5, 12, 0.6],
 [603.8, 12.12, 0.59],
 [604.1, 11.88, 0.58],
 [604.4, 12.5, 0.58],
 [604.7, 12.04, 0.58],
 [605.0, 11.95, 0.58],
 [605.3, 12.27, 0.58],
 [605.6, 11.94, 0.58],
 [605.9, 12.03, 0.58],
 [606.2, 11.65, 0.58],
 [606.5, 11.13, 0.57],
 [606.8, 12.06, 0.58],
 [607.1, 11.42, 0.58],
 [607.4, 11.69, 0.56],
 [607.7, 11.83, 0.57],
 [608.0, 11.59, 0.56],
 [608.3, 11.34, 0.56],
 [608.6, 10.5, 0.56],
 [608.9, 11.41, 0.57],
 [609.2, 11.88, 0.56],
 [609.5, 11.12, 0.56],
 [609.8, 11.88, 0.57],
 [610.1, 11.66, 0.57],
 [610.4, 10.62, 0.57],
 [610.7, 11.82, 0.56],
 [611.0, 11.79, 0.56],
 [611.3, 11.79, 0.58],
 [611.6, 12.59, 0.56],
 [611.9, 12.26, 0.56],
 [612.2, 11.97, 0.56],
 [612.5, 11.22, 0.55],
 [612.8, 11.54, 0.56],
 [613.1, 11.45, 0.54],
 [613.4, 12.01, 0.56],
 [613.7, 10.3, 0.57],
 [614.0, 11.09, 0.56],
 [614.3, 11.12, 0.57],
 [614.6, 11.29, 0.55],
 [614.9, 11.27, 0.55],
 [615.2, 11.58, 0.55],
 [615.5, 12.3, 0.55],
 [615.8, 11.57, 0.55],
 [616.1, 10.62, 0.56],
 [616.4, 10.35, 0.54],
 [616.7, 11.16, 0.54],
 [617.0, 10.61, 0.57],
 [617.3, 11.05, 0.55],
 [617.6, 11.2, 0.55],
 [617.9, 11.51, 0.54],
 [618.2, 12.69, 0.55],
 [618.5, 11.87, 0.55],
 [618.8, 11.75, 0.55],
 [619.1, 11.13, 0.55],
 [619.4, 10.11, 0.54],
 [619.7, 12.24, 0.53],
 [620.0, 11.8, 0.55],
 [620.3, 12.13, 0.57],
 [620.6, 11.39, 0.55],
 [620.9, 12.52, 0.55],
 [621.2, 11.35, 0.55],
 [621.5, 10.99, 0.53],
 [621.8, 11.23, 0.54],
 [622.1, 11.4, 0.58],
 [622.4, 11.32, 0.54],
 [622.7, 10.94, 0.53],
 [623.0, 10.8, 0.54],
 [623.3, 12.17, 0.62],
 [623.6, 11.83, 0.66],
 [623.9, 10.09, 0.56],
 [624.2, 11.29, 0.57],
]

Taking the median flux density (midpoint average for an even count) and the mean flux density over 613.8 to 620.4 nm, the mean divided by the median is 1.01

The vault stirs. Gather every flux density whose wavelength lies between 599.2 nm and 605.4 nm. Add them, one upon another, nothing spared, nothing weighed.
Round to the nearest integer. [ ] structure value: 250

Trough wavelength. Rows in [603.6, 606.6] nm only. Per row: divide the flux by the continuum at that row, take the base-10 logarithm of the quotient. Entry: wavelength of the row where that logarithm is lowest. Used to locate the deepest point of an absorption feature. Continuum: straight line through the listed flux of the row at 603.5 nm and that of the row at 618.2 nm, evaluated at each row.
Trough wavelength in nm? 606.5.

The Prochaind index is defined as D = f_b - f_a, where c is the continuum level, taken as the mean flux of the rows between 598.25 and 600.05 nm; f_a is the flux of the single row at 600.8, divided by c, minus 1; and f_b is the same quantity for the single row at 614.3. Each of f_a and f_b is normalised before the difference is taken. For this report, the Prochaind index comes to -0.10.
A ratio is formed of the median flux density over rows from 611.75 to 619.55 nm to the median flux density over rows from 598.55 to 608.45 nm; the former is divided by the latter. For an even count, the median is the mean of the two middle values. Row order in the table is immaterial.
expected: 0.947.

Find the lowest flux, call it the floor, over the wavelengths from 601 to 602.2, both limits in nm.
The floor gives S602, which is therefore 10.94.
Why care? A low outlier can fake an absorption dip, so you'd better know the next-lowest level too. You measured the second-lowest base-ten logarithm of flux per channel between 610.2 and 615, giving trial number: 1.03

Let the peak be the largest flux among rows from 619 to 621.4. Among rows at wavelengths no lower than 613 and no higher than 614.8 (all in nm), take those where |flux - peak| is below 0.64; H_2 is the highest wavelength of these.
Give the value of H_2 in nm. 613.4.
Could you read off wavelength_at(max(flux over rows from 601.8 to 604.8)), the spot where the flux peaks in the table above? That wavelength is 604.4 nm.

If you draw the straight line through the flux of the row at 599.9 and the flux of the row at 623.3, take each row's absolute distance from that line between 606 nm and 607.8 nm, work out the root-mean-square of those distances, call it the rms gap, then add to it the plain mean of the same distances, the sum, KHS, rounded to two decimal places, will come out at 0.77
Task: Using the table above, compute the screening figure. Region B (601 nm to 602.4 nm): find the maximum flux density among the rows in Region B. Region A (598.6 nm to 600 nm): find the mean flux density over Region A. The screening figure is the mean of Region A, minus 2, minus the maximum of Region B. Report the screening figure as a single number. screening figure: -2.9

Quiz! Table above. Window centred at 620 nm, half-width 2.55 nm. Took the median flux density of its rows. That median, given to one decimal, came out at 11.4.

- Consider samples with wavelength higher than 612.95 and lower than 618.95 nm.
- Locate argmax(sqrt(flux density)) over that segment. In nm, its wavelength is 618.2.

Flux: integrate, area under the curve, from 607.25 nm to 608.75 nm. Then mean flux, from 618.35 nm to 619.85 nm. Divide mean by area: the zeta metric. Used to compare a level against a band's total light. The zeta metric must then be 0.668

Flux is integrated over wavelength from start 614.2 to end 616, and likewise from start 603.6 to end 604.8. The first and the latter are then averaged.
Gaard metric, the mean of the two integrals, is 18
